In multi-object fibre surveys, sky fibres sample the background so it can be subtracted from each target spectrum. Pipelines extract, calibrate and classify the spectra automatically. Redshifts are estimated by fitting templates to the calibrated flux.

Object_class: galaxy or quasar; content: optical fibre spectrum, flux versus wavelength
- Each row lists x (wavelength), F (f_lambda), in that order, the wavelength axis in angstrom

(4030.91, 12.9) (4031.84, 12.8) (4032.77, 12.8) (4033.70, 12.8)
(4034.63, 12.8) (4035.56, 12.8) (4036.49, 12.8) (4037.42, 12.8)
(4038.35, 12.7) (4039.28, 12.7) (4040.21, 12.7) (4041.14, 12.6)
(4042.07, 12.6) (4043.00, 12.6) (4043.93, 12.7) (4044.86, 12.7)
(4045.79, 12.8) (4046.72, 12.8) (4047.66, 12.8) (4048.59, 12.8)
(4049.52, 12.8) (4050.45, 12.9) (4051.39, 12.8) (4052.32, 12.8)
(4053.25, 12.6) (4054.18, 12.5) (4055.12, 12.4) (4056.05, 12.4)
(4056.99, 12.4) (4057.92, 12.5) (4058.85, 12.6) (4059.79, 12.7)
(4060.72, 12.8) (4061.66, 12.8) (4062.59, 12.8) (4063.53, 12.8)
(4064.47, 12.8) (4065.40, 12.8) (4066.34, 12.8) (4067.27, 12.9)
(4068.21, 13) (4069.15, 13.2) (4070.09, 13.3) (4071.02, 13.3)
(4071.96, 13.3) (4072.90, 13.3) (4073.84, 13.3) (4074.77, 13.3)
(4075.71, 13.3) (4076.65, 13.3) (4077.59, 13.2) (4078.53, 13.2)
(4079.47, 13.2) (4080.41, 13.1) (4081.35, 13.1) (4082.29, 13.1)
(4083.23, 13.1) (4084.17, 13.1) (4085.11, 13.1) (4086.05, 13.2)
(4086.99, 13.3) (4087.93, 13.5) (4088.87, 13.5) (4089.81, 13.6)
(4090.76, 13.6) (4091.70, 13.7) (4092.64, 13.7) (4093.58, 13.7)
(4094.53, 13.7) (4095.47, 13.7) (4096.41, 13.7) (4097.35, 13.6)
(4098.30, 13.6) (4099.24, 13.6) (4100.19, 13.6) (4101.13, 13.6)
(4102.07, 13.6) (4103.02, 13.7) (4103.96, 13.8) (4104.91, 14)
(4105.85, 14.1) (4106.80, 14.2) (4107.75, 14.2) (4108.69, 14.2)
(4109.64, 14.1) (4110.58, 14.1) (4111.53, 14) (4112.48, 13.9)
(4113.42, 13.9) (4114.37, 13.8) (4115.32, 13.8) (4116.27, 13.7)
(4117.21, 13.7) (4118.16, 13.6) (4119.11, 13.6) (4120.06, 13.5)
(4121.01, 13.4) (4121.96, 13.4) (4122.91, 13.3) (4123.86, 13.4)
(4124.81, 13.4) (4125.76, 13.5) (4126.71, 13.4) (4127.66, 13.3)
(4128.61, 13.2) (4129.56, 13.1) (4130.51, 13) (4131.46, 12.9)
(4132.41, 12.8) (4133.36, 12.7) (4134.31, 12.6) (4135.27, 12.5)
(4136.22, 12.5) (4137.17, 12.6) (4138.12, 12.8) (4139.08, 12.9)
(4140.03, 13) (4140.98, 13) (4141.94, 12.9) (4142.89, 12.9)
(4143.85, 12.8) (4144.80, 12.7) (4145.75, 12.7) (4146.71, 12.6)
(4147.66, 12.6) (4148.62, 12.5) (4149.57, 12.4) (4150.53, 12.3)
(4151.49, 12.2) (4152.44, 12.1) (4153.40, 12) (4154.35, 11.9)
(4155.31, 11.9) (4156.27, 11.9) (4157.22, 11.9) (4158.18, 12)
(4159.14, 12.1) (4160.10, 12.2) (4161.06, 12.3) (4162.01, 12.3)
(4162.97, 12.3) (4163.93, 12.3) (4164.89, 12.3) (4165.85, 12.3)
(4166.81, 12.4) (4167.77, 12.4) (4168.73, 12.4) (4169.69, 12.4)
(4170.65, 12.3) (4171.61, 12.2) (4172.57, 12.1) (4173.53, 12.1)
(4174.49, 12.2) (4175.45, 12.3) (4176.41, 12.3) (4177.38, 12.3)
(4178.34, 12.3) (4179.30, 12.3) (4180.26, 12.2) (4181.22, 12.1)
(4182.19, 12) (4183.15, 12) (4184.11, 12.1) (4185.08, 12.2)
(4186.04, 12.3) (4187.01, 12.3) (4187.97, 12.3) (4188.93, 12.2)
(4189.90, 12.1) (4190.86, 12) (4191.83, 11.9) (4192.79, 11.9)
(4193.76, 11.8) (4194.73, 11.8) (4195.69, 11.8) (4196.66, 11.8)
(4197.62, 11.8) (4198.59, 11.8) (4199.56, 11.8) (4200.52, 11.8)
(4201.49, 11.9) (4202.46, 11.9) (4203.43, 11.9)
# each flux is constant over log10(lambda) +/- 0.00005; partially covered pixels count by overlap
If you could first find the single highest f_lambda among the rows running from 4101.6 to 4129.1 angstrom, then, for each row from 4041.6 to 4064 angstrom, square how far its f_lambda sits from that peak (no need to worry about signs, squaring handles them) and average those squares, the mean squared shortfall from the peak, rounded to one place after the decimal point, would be 2.3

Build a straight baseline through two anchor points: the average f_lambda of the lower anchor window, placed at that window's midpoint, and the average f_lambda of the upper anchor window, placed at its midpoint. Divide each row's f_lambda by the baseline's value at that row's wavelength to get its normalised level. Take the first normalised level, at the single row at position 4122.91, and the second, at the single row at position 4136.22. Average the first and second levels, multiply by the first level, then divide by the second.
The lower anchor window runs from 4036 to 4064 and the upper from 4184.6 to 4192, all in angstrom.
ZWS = 1.10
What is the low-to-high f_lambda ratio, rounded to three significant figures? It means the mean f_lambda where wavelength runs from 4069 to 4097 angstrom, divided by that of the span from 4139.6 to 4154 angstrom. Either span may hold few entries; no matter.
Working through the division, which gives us 1.06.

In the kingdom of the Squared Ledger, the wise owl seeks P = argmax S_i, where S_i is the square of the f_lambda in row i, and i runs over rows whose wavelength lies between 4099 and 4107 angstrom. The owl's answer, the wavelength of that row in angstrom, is 4106.80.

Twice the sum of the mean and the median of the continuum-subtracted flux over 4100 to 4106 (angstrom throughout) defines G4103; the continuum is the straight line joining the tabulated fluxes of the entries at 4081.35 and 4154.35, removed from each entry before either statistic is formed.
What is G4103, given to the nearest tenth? 4.0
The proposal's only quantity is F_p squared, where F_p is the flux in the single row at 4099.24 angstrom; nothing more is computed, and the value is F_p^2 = 185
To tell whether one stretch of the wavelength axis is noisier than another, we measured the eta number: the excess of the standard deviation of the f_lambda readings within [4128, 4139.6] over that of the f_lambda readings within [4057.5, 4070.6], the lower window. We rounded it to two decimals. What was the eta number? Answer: 0.02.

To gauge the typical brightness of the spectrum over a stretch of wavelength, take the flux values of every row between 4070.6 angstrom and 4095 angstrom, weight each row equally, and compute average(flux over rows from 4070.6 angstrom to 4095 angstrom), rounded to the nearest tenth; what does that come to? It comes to 13.3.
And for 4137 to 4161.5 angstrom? 12.4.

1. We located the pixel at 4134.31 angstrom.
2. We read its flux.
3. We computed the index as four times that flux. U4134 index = 50.4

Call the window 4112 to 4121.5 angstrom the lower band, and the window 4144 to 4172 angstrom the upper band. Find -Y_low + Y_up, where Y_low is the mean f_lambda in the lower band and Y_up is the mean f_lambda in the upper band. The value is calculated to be -1.4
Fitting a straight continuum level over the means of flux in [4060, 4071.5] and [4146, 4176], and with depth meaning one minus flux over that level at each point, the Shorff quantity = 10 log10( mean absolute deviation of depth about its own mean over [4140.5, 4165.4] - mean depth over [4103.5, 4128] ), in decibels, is -9.5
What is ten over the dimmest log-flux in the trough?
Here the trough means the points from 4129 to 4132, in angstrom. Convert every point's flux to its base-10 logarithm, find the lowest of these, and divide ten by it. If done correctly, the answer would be 9.00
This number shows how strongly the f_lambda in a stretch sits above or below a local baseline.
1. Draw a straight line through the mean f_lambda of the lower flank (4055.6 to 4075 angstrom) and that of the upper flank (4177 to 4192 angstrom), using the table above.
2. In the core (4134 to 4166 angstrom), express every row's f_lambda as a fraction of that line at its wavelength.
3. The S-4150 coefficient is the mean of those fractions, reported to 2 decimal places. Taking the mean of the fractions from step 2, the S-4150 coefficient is 1.00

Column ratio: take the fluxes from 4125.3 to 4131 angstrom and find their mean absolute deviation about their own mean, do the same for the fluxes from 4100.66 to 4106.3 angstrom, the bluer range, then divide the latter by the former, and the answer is 1.11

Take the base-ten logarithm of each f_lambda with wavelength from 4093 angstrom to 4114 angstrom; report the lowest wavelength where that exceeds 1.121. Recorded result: 4093.58 angstrom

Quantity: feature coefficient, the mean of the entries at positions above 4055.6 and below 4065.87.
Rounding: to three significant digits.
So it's 12.7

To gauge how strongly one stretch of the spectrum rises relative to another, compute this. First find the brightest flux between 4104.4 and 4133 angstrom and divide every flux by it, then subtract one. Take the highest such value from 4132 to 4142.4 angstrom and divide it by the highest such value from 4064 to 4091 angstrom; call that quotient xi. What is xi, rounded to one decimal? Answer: 2.0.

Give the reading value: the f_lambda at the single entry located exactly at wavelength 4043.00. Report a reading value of 12.6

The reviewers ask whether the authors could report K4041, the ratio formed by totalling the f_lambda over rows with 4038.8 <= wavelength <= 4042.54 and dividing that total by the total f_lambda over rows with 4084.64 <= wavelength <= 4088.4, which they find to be 0.953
